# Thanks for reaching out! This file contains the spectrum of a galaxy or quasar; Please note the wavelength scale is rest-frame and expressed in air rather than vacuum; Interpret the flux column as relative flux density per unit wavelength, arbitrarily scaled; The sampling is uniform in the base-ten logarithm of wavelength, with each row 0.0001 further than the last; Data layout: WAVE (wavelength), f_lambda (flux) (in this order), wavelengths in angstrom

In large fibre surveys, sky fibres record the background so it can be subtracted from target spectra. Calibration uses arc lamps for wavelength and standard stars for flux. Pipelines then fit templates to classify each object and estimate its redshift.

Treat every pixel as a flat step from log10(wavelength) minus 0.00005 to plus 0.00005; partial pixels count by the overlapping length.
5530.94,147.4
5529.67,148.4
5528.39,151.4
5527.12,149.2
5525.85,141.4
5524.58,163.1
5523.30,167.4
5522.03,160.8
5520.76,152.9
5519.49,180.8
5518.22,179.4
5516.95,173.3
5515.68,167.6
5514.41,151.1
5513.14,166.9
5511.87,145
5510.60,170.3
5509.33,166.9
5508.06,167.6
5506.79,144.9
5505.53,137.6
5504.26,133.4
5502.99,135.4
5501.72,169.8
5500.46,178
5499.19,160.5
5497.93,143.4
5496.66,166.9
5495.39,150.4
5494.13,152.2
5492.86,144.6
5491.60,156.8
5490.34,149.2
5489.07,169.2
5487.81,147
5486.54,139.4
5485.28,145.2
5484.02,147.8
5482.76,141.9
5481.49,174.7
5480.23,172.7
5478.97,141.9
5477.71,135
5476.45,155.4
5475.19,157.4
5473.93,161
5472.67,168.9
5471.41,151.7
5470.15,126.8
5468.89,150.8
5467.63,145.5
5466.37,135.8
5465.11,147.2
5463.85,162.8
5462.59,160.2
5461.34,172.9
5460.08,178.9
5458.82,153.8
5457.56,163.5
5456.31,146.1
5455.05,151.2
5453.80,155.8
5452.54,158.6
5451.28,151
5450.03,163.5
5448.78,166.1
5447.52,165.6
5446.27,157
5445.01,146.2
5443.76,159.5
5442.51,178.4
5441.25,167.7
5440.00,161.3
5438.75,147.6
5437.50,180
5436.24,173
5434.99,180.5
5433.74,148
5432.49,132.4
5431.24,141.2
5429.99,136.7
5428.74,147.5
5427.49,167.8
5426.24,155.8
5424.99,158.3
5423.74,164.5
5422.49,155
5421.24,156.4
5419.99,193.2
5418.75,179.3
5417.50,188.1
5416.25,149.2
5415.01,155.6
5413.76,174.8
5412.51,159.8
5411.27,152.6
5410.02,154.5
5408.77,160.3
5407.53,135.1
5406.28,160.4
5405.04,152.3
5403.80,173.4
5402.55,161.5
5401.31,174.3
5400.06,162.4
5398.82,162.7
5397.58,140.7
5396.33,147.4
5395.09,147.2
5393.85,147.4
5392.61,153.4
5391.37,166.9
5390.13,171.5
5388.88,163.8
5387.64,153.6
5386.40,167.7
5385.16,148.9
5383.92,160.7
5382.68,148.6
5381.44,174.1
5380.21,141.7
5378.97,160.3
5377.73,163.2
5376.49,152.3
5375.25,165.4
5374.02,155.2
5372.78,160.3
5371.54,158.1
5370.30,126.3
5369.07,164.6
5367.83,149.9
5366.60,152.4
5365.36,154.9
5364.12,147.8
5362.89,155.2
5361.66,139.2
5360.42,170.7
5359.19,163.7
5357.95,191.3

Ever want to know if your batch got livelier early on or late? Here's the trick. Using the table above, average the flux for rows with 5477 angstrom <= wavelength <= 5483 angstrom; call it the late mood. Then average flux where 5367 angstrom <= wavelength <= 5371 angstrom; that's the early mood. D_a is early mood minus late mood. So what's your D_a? -6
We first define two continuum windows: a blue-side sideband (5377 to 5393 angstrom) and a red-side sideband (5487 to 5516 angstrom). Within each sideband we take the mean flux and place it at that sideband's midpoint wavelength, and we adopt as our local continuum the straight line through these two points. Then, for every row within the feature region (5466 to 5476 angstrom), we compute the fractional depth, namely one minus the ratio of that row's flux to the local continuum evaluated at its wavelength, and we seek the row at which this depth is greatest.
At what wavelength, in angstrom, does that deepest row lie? 5470.15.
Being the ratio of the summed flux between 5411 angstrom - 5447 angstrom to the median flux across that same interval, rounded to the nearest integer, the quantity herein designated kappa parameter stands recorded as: 29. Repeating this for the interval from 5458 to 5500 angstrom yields 33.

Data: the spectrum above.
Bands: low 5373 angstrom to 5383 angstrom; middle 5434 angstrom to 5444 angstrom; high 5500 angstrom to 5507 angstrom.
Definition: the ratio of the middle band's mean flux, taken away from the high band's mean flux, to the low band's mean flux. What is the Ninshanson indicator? -0.12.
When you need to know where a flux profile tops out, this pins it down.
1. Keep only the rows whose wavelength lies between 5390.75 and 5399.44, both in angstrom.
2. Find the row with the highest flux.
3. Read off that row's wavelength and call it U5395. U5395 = 5391.37 angstrom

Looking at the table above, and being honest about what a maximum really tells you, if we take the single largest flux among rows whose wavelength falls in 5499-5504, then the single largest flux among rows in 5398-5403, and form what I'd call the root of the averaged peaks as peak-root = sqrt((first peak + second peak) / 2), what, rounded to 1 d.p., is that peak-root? 13.3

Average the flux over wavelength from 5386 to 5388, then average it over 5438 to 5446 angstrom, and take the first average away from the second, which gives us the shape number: -0.5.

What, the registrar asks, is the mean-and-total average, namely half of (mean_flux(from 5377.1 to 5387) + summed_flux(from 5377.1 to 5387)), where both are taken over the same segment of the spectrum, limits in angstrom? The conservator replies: 712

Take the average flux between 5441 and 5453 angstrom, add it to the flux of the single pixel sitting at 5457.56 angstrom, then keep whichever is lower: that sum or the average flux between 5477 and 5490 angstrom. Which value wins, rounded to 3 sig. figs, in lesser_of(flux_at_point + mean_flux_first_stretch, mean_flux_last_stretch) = 151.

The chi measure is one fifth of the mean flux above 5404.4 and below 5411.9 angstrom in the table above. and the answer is 30.5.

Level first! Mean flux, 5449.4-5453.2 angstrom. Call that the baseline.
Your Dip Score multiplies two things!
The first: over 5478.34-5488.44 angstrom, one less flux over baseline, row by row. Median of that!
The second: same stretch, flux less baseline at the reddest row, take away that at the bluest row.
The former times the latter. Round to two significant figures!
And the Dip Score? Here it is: 0.38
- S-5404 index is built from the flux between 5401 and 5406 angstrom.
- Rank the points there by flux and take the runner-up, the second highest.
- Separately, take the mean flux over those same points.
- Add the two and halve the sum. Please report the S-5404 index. 169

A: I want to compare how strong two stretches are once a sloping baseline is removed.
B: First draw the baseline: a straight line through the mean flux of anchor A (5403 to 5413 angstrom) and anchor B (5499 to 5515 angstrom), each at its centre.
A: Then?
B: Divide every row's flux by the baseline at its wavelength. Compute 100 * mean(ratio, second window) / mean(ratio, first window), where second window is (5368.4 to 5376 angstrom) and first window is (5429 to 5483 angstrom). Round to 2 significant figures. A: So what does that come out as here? 99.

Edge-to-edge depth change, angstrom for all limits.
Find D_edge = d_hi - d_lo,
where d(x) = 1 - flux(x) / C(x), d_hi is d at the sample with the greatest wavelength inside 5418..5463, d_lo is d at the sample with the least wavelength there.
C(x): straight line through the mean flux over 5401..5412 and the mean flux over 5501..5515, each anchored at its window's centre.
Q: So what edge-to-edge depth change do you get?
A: 0.11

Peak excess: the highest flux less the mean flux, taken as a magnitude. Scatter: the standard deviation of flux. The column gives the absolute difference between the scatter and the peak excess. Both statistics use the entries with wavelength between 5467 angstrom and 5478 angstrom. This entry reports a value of 6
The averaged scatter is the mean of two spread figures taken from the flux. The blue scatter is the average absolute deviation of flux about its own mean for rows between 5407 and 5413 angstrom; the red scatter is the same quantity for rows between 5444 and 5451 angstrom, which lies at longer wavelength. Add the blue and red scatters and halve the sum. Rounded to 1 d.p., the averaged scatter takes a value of 6.7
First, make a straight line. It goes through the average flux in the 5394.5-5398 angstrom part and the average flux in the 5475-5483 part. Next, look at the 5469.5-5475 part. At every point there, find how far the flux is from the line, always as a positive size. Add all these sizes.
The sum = 51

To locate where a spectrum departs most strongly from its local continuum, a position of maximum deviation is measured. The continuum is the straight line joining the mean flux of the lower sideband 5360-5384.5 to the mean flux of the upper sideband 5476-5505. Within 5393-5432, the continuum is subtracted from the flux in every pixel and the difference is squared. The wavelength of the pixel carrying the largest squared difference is 5419.99 angstrom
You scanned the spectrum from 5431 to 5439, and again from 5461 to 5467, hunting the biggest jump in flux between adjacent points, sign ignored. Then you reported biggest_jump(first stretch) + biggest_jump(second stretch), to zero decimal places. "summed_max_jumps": 48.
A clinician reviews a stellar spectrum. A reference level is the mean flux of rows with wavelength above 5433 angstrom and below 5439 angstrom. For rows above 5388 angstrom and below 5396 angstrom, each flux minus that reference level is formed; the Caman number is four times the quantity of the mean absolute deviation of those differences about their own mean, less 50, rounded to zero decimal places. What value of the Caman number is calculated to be -164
